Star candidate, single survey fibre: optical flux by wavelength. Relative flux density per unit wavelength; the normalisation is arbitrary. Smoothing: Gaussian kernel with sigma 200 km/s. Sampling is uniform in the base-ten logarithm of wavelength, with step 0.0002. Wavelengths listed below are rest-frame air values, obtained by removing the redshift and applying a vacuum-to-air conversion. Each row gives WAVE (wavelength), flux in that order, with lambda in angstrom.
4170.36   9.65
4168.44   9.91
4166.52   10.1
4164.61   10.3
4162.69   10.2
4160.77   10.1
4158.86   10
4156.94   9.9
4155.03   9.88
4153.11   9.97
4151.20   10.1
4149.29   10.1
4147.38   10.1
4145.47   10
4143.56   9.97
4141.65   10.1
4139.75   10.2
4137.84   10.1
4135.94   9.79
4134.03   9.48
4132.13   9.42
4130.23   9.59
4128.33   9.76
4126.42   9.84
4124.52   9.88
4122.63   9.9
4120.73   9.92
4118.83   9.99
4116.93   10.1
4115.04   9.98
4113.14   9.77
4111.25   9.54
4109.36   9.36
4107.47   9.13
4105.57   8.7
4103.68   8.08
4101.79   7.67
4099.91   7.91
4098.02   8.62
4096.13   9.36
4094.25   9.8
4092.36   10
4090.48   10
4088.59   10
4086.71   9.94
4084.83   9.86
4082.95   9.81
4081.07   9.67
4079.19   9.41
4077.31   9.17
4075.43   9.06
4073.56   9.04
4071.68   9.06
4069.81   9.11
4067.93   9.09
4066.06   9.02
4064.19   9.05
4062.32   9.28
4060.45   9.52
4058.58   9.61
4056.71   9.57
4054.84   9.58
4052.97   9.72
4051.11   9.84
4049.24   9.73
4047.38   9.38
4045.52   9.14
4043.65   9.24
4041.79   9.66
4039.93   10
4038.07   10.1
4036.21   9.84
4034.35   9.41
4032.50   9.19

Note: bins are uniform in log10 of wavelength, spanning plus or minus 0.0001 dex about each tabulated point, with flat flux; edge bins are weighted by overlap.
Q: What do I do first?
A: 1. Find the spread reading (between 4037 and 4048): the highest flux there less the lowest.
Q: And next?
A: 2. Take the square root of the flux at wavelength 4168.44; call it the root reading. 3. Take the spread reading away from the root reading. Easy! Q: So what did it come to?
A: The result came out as 2.2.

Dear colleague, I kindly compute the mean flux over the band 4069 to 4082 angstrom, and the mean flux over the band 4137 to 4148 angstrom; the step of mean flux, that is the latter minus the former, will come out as 0.9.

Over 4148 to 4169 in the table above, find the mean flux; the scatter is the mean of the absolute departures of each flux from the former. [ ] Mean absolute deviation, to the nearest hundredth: 0.11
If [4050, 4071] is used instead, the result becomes 0.26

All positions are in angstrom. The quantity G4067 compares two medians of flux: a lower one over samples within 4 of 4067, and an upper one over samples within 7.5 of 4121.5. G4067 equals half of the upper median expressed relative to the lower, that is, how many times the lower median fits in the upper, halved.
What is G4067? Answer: 0.55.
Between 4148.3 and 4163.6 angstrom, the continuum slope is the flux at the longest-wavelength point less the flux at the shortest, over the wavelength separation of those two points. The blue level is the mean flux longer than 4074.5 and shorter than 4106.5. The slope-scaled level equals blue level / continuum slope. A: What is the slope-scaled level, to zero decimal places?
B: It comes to 1238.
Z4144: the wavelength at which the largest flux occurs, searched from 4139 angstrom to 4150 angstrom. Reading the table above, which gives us 4139.75 angstrom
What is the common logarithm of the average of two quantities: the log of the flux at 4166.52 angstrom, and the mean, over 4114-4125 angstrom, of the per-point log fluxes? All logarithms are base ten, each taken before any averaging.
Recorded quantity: 0.001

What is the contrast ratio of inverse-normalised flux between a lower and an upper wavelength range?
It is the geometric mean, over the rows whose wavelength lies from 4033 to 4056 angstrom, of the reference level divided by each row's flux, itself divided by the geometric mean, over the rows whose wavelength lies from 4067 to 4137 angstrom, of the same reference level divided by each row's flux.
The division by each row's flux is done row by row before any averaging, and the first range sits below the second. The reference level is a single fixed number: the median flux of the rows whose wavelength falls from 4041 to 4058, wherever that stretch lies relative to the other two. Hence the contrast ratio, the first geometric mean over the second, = 0.98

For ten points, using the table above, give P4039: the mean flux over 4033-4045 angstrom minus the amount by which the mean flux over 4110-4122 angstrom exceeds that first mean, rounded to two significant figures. 9.5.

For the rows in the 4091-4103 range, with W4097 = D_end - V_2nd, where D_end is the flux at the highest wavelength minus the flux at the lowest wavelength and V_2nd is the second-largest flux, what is -12.1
